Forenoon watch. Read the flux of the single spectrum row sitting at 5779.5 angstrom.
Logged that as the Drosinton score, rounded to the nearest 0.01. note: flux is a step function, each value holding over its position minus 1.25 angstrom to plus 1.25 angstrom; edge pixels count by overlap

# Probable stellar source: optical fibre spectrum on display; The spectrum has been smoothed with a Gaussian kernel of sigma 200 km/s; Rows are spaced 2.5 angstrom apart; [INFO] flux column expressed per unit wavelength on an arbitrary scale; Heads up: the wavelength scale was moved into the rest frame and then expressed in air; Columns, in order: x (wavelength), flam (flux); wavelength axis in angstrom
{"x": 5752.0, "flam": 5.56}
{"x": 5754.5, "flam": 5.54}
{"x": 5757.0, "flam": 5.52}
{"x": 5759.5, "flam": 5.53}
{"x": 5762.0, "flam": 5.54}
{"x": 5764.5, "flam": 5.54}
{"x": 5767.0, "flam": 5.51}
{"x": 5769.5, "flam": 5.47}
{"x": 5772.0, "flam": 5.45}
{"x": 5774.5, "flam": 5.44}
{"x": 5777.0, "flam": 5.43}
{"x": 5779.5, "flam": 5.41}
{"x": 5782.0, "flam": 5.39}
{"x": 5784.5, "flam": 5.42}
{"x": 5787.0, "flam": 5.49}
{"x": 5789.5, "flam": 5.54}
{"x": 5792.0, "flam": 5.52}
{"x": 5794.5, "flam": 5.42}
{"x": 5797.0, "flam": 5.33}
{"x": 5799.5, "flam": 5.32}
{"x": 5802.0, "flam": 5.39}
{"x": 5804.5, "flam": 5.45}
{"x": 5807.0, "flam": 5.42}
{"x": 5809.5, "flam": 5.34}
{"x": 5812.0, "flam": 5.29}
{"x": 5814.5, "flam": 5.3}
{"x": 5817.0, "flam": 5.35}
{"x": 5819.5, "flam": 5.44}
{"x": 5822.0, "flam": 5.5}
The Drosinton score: 5.41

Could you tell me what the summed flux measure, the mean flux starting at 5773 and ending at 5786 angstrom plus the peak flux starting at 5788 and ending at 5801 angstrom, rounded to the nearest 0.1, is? 11.0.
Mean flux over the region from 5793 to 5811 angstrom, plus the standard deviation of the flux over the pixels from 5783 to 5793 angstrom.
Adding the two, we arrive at 5.43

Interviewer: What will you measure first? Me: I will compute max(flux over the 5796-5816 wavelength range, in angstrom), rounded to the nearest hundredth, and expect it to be 5.45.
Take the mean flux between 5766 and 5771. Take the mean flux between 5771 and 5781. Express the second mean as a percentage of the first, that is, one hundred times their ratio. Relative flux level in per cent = 99.0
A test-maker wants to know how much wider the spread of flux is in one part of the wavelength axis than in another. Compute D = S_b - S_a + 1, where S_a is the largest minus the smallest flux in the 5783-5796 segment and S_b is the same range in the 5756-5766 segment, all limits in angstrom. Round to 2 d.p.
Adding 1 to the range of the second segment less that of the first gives 0.90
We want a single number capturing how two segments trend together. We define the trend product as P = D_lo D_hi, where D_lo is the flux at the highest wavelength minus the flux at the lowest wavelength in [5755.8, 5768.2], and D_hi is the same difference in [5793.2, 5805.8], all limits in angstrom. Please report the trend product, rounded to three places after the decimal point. 0.000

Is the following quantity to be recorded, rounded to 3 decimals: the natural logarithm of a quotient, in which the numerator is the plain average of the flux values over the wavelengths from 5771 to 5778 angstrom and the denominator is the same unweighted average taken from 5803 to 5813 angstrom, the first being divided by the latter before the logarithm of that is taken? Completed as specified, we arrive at 0.012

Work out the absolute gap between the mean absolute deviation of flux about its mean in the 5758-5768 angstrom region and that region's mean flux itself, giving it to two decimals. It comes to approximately 5.52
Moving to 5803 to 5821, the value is 5.31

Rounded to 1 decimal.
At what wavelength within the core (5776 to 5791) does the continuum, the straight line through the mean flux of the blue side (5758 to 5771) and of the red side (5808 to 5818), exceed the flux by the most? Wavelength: 5782.0 angstrom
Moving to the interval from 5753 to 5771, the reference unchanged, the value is 5757.0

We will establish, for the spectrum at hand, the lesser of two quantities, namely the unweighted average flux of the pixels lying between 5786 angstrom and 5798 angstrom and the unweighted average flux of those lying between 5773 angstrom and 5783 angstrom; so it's 5.42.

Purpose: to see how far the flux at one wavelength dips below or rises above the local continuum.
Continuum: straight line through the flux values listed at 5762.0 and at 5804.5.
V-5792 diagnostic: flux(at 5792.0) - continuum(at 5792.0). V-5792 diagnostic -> 0.04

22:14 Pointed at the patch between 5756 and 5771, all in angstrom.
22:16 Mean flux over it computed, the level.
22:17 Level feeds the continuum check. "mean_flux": 5.52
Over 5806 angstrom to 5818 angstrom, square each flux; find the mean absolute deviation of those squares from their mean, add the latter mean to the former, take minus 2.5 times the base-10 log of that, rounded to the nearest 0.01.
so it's -3.65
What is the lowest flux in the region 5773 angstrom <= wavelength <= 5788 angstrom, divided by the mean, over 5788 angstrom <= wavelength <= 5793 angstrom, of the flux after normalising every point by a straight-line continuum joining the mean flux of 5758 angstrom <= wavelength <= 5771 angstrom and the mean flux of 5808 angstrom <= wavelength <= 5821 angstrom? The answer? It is 5.29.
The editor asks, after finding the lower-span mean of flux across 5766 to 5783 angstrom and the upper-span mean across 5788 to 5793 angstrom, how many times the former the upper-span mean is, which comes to 1.016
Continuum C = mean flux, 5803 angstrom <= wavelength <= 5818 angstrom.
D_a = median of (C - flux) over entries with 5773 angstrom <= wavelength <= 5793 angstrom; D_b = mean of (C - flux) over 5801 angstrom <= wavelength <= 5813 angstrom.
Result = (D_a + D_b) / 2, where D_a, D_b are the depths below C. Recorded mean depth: -0.05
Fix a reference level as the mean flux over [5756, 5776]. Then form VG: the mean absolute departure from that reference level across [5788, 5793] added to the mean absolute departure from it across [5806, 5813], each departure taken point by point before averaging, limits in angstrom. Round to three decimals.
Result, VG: 0.180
